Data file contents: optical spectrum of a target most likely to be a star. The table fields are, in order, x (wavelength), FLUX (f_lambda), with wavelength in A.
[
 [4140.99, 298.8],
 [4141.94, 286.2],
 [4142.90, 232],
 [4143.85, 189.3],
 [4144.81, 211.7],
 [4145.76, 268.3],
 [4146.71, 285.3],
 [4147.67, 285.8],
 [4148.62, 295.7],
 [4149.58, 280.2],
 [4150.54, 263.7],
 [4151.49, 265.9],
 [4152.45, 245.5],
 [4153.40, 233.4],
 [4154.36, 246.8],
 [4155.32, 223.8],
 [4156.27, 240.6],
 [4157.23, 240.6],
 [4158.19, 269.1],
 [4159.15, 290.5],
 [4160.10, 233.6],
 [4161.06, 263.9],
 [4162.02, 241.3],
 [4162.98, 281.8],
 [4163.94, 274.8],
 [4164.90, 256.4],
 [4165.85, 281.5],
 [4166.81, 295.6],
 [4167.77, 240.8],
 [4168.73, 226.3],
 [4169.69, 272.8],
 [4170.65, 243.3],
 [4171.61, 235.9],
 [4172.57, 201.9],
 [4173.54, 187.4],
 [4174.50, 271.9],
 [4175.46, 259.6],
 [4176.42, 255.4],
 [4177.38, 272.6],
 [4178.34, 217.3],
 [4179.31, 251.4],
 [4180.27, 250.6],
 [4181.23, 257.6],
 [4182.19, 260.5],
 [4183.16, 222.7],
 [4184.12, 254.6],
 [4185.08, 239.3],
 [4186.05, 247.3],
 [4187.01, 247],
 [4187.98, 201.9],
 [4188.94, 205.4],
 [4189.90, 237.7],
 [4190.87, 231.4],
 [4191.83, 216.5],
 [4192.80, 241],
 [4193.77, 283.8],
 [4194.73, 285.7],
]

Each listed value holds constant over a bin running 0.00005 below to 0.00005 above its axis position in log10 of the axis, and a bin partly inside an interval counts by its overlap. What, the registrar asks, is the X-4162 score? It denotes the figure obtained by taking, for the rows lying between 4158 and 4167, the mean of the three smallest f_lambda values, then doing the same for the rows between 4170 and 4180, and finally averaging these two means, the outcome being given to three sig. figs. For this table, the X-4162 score 223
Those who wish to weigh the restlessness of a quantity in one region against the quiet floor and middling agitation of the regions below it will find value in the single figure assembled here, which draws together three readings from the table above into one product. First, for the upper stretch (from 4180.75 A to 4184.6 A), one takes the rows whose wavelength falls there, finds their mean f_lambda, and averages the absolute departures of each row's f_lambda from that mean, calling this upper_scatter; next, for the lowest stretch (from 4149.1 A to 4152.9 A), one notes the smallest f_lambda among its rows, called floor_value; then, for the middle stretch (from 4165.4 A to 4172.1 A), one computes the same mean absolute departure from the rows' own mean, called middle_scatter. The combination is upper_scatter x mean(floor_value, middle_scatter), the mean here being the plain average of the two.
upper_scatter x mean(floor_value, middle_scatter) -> 1755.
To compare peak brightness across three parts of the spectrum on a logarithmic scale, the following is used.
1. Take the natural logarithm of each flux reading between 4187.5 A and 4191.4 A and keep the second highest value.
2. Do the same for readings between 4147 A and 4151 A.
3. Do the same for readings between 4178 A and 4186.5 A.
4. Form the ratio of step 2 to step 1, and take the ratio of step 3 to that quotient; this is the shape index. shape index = 5.34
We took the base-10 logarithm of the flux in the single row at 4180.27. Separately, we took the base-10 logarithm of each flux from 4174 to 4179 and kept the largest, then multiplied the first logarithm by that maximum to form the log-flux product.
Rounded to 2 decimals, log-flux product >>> 5.84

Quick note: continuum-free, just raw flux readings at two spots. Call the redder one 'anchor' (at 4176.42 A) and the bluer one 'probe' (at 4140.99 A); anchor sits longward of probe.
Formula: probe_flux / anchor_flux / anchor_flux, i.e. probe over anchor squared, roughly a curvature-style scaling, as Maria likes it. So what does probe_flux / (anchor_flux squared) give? 0.0046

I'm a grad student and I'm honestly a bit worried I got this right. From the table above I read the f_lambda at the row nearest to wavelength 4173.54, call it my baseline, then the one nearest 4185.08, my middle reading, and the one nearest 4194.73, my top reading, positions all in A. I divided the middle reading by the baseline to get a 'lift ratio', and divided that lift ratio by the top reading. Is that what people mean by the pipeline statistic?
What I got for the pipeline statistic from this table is 0.0045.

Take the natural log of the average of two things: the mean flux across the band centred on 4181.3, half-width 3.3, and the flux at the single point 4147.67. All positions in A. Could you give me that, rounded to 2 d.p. 5.58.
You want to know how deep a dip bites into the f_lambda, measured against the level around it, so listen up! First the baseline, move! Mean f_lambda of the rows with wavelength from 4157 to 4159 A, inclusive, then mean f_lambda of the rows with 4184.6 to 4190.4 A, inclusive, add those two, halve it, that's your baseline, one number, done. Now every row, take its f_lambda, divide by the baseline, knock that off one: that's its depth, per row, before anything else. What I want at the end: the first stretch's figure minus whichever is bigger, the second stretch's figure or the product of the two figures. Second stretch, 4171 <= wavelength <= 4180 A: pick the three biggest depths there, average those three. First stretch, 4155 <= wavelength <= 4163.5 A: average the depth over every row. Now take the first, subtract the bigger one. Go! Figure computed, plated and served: -0.21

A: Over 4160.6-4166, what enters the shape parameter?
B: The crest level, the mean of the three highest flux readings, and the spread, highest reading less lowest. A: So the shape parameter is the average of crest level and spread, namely 160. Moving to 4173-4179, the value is 177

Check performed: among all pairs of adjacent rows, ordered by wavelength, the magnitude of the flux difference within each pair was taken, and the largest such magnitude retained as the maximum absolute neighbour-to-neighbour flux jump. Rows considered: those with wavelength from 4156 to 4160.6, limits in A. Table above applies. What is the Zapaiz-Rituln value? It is 57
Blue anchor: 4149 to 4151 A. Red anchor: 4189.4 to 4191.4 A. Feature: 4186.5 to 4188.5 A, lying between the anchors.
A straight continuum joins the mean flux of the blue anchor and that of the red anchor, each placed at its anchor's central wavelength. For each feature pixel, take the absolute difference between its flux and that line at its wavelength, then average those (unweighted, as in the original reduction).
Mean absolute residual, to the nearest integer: 22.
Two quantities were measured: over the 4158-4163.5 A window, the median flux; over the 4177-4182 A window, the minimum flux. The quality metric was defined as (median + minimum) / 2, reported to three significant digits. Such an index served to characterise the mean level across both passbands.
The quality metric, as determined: 242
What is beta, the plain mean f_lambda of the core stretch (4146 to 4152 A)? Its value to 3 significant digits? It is 279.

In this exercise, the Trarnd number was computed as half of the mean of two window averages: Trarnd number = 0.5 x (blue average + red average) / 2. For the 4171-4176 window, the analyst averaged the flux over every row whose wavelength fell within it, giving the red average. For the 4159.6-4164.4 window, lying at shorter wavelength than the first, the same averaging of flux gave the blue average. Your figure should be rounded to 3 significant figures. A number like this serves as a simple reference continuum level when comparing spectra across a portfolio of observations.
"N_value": 123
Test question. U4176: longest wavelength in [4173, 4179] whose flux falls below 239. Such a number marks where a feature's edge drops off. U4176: 4178.34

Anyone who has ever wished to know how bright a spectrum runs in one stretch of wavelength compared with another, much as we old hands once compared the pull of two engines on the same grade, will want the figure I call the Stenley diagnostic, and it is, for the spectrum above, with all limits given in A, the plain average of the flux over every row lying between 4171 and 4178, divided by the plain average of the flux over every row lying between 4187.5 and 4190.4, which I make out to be 1.12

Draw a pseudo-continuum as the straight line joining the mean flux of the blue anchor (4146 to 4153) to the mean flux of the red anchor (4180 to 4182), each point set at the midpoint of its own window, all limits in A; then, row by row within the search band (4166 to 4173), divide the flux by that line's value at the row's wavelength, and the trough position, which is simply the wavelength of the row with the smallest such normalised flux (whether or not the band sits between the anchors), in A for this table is 4172.57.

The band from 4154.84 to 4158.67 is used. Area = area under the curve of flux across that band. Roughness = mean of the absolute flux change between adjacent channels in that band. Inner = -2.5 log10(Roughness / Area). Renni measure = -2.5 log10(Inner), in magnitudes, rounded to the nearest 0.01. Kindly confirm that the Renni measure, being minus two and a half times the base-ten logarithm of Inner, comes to -1.63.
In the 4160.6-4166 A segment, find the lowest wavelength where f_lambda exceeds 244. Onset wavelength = 4161.06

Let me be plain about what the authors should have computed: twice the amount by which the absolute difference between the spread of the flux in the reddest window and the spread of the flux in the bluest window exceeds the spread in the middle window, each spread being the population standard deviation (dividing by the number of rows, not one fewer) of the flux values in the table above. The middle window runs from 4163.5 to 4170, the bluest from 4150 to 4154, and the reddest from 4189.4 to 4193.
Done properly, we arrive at -37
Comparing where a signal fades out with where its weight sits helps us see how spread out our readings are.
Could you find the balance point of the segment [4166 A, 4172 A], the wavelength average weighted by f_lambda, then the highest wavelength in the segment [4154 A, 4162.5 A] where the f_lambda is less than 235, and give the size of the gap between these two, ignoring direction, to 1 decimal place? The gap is 9.0 A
